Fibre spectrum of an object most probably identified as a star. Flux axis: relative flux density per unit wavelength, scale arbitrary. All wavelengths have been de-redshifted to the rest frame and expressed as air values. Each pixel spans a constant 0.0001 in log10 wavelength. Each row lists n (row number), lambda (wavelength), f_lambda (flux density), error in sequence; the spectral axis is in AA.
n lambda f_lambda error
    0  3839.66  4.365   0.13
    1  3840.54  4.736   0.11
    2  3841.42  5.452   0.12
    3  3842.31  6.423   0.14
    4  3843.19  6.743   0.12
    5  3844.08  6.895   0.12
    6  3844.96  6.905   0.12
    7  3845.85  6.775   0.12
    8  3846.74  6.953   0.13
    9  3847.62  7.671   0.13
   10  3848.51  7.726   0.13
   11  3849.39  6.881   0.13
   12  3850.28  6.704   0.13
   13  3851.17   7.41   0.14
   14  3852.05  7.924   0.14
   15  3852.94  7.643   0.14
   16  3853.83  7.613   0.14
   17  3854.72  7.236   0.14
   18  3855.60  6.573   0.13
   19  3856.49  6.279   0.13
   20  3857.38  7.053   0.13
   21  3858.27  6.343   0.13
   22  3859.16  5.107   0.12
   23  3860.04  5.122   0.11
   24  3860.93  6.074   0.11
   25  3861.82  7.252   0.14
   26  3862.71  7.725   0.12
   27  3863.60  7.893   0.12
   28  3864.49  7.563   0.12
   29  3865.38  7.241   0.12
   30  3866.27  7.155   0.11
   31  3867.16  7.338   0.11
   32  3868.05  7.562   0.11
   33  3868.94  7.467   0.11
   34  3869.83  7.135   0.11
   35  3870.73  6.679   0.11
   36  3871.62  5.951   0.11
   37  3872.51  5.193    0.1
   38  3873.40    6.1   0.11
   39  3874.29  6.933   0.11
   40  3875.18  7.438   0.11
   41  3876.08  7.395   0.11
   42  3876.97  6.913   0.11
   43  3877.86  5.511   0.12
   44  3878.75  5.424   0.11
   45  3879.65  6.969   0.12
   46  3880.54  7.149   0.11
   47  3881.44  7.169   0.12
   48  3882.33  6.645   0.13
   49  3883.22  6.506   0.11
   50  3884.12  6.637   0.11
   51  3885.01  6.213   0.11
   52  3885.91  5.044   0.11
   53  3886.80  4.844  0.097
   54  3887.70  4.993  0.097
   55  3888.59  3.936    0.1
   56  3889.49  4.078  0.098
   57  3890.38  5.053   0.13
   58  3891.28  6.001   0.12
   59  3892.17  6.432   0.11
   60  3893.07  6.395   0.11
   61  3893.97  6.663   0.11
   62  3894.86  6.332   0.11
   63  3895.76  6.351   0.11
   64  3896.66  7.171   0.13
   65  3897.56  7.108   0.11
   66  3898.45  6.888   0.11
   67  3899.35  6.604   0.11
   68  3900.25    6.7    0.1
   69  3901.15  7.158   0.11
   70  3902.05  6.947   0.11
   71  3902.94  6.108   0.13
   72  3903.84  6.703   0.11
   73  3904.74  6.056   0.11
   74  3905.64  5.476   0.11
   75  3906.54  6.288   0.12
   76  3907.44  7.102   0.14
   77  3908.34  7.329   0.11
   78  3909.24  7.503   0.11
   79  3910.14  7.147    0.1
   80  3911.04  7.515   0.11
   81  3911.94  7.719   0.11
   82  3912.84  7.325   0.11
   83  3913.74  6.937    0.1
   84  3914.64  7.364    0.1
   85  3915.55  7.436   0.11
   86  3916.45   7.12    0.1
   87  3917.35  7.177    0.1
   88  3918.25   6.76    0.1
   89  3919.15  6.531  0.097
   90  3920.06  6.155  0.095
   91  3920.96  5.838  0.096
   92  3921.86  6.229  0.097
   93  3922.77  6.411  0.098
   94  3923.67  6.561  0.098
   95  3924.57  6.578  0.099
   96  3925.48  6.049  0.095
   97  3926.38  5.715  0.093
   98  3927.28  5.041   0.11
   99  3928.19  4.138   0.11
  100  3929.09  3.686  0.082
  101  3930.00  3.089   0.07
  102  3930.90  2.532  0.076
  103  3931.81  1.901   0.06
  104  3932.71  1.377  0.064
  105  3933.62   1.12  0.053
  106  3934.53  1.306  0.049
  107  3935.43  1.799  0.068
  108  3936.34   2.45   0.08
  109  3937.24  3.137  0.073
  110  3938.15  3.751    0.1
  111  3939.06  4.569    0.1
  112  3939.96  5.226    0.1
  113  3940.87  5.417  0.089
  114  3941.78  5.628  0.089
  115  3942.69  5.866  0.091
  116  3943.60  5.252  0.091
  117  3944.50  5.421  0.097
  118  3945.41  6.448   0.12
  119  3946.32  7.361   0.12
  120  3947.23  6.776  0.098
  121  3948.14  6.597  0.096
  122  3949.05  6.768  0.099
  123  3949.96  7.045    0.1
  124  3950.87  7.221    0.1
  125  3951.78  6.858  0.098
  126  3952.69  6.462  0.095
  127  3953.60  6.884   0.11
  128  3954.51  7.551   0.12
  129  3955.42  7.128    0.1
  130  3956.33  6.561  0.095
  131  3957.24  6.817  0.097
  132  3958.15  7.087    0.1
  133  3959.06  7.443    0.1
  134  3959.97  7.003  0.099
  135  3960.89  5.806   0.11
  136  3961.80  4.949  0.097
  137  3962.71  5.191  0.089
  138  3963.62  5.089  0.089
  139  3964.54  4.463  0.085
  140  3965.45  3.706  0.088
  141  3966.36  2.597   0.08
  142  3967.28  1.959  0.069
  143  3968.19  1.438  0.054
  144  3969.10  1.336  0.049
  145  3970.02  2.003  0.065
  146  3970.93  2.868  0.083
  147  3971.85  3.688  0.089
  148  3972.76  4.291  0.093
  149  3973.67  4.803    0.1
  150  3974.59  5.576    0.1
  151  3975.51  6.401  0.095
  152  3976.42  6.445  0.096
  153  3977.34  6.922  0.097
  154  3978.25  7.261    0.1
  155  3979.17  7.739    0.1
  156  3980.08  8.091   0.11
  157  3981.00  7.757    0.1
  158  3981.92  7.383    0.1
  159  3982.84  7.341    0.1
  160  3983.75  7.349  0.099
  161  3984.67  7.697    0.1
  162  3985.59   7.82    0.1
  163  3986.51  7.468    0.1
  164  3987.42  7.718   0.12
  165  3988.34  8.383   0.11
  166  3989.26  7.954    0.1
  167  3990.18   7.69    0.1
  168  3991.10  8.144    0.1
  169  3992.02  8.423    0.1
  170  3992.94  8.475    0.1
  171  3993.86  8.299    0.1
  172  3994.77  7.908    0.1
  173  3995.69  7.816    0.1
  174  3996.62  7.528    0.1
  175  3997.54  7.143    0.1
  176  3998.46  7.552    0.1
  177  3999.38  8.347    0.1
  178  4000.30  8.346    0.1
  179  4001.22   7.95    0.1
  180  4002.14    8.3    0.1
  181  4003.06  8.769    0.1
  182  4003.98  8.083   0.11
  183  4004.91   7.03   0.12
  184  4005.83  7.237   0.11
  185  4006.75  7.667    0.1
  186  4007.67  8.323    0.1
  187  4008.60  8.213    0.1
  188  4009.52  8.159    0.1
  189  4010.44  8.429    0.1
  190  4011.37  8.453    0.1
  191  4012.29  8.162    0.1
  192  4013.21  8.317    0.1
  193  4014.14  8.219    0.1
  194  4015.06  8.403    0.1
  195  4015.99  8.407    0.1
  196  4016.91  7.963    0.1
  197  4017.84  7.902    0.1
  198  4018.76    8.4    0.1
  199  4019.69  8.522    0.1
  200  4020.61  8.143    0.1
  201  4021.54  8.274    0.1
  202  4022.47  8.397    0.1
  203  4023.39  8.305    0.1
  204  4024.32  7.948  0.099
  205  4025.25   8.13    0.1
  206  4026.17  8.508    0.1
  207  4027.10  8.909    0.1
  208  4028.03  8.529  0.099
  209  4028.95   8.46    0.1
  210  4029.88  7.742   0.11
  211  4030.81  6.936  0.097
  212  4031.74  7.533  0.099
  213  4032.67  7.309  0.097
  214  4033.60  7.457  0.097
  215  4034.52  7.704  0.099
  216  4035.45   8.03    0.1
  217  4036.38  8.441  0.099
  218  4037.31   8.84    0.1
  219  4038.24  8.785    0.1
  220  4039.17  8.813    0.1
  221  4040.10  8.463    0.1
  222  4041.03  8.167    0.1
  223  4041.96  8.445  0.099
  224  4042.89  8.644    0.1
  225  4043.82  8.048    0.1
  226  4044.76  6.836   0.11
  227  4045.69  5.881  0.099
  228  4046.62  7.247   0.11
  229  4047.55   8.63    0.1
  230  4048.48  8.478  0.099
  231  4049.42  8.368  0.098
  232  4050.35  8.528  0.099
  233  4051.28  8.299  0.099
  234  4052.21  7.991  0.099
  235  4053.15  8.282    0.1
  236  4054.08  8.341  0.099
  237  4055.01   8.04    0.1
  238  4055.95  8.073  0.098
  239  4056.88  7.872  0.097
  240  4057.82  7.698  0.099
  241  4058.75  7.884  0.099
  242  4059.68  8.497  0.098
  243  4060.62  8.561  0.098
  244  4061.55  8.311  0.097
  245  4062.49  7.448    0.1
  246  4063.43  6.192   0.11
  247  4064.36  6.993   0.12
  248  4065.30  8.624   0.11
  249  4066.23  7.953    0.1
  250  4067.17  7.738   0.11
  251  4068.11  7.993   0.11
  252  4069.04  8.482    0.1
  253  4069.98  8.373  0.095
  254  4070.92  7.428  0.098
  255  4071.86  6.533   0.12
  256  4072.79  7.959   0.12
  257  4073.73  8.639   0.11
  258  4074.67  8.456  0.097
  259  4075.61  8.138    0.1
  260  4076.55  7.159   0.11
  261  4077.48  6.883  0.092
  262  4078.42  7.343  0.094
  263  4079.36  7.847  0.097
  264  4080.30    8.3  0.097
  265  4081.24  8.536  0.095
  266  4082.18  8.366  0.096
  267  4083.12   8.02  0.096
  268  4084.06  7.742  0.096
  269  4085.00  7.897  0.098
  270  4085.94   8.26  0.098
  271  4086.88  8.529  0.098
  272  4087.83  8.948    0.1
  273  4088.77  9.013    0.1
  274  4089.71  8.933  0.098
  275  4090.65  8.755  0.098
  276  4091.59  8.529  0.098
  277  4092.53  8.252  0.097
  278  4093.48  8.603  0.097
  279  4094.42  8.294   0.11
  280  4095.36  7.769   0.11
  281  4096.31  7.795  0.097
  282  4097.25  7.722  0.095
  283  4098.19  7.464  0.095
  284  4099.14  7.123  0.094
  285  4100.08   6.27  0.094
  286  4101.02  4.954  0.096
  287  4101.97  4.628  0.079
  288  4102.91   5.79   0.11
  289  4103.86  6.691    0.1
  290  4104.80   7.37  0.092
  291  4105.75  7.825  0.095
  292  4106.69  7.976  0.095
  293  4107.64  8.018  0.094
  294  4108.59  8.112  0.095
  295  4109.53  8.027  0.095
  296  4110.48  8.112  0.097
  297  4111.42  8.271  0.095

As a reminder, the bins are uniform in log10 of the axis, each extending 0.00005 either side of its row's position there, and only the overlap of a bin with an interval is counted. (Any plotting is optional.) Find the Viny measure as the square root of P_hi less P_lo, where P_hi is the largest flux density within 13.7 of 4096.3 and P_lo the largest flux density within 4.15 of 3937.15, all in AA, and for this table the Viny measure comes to 1.9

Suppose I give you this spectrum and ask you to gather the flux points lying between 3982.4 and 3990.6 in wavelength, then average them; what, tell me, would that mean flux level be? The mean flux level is 7.7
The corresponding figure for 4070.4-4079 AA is 7.6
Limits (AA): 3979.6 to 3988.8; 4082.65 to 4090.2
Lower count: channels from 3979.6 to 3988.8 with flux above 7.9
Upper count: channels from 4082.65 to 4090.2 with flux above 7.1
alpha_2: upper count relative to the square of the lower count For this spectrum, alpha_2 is 2.0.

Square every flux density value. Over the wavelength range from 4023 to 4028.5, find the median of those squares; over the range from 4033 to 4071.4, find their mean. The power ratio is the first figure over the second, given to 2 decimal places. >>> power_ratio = 1.09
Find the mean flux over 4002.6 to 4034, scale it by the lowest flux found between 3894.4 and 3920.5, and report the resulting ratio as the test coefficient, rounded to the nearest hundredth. 1.48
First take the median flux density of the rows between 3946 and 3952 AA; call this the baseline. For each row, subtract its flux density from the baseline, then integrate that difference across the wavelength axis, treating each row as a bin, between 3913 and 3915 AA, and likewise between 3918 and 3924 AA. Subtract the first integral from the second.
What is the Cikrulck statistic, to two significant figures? 3.7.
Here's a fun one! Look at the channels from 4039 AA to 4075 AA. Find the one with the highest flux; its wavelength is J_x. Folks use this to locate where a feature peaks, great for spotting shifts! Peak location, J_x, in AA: 4039.17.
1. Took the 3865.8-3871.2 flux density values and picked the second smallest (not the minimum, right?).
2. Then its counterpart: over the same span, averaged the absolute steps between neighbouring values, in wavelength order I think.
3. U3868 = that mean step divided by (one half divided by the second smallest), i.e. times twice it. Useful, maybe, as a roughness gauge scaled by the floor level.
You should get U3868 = 3.7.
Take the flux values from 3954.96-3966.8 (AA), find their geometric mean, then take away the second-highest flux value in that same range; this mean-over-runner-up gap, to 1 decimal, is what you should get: -1.7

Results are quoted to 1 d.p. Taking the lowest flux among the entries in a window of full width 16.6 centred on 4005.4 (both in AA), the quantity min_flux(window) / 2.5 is 2.8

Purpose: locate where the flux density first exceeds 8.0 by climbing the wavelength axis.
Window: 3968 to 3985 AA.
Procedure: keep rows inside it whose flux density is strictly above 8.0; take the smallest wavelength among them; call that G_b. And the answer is 3980.08 AA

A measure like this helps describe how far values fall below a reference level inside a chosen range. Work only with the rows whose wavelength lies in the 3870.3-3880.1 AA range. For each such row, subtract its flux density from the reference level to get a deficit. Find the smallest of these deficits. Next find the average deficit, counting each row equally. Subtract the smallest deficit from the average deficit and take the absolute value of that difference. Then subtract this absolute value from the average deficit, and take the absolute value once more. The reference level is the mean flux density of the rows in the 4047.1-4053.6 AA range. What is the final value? 0.9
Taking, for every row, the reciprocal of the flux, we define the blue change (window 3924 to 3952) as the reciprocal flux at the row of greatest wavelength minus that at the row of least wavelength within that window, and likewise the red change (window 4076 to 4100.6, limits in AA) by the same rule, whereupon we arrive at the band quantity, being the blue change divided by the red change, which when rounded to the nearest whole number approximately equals 0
